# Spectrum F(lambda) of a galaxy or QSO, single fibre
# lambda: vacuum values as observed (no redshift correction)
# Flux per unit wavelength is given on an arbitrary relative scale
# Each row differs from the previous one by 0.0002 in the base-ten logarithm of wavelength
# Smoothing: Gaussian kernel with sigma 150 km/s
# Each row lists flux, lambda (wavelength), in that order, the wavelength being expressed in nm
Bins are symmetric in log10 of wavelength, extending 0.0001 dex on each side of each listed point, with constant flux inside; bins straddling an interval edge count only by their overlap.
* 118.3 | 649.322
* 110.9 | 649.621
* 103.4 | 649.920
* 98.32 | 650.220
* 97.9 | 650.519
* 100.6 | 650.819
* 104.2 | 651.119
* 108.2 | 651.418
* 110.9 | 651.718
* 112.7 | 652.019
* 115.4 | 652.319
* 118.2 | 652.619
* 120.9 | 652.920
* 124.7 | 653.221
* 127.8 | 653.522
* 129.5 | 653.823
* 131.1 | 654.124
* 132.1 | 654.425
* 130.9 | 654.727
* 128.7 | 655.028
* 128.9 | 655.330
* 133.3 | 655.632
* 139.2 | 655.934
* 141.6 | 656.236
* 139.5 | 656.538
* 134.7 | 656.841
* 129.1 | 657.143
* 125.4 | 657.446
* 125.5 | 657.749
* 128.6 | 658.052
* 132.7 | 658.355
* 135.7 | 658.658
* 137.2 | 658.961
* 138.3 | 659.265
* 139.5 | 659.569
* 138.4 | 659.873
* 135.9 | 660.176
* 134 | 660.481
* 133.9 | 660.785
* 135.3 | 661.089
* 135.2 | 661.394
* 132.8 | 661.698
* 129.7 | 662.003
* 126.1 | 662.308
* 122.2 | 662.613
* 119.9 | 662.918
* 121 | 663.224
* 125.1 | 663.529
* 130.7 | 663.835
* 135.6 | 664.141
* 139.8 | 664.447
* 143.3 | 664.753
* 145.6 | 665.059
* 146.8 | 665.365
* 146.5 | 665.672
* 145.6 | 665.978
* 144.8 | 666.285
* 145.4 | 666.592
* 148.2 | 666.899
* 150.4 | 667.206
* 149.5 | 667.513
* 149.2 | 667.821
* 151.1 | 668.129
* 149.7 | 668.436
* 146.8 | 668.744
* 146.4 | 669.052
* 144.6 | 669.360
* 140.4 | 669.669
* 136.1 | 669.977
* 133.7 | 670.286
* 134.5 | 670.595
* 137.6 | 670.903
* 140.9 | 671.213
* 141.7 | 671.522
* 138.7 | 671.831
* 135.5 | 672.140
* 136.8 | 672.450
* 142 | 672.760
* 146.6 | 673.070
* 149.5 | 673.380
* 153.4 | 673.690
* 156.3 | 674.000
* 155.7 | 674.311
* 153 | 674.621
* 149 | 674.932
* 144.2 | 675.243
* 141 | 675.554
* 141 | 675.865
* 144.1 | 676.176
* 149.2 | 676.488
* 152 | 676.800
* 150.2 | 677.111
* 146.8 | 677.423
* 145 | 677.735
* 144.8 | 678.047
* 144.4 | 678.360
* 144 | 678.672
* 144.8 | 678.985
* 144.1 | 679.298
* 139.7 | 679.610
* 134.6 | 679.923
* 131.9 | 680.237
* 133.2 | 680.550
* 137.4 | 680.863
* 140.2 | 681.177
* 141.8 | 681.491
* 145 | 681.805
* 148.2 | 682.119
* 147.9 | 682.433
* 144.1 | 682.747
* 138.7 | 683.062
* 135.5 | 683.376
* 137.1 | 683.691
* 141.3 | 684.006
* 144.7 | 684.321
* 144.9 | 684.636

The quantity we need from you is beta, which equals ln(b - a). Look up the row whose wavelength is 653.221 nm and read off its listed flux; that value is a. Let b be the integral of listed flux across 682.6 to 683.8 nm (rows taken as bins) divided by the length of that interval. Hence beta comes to 2.7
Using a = 124.7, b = 139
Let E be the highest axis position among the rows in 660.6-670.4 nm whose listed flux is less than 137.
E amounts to 670.286 nm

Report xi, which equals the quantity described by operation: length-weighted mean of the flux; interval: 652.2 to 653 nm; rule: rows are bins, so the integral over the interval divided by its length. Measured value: 118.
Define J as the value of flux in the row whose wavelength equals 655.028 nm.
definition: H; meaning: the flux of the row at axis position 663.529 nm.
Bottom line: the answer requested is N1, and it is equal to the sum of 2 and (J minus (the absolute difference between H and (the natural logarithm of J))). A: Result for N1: 10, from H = 125.1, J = 128.7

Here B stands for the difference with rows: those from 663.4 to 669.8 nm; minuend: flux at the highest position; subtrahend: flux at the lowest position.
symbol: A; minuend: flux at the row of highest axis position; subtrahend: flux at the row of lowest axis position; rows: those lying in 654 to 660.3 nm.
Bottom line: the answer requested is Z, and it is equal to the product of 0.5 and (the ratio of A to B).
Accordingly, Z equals 0.2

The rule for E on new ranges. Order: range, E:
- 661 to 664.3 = 664.141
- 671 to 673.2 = 672.450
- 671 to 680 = 679.923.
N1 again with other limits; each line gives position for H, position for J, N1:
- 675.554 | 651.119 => -30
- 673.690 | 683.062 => -8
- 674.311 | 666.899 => -1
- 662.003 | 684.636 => 22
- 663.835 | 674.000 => 33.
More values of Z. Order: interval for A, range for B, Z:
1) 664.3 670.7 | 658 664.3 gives -0.4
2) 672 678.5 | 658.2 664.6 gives 0.6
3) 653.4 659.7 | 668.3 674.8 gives 1.8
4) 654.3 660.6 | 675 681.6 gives -0.4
